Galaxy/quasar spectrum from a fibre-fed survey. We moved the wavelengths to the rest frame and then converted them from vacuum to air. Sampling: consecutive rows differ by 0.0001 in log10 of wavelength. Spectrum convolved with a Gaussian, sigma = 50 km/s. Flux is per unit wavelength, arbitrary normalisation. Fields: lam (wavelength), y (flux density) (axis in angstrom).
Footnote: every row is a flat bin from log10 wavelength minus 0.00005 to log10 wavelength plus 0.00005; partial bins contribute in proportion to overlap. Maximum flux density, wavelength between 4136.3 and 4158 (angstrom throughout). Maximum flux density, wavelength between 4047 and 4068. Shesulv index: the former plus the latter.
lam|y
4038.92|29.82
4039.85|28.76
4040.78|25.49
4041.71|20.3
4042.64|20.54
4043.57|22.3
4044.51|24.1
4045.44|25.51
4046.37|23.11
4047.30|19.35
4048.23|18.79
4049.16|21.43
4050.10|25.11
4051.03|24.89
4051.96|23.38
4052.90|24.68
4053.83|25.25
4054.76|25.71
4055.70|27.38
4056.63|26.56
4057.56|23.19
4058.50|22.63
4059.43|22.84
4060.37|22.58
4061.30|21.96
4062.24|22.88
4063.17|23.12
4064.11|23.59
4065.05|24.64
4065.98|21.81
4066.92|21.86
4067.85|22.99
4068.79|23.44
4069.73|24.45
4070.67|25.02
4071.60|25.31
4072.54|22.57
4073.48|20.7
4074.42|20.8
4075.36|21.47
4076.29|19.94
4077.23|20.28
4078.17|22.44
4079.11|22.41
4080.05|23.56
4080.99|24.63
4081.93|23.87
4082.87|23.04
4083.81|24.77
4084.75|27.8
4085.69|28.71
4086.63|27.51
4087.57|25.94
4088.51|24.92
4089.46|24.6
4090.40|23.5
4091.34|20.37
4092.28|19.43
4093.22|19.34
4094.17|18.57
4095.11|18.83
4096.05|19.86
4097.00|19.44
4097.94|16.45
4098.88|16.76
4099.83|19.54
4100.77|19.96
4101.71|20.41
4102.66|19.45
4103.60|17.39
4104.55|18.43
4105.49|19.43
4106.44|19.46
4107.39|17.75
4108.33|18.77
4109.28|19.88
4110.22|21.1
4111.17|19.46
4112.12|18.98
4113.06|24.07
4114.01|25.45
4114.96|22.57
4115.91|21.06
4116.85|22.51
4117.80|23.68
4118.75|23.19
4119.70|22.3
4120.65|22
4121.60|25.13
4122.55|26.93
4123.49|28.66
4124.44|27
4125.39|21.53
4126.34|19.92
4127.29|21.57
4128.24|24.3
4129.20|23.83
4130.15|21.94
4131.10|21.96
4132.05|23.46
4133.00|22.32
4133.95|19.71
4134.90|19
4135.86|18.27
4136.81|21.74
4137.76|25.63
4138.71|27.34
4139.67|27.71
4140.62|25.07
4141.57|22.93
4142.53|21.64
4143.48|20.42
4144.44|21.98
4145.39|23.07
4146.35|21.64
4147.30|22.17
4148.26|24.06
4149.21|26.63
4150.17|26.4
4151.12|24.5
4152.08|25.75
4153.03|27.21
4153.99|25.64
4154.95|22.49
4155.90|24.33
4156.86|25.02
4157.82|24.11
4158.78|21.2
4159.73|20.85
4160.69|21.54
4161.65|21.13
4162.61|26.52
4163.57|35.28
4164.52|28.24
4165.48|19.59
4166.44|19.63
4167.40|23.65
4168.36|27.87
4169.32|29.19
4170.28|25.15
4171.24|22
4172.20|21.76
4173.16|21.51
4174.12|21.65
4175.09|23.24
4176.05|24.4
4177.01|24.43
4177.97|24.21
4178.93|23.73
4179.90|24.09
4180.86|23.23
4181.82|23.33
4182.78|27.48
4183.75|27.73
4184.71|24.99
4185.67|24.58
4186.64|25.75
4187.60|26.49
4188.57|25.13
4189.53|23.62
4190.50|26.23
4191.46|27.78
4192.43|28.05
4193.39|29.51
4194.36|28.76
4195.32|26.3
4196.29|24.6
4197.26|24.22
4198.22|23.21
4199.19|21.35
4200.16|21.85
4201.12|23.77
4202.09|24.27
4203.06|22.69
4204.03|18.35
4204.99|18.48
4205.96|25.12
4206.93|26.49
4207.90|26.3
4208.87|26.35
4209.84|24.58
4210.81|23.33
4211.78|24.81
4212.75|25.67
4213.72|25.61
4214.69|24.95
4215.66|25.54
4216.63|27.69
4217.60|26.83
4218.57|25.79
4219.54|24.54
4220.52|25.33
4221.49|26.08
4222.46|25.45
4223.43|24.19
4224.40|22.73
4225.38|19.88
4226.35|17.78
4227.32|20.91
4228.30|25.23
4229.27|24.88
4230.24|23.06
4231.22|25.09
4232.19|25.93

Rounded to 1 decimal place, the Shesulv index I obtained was 55.1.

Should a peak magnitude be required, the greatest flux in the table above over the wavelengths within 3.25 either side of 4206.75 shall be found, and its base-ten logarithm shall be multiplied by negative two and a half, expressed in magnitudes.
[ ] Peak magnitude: -3.56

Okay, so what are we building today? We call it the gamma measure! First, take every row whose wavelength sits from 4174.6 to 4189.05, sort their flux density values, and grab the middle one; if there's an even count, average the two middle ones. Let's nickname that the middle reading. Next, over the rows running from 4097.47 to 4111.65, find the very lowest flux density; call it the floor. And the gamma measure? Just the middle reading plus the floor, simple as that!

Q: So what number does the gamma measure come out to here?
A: 40.9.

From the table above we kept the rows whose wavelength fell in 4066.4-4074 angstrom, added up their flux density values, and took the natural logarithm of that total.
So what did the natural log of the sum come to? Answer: 5.23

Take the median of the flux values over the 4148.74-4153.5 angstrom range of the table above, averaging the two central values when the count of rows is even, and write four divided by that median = 0.152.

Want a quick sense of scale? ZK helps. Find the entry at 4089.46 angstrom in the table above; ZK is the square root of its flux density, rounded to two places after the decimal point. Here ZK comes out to 4.96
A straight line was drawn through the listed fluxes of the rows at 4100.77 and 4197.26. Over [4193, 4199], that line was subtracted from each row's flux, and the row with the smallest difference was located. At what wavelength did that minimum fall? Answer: 4198.22 angstrom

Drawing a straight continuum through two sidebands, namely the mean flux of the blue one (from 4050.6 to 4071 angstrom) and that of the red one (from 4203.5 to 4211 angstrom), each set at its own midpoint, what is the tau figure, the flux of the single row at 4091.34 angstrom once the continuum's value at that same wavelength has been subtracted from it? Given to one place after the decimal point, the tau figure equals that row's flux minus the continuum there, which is -3.4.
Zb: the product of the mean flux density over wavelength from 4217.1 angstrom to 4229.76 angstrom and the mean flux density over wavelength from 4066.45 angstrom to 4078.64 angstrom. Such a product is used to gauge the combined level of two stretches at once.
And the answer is 534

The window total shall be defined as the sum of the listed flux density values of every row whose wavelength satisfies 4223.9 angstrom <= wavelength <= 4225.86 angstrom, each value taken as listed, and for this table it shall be 43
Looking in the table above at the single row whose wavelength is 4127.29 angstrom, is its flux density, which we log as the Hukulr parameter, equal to 21.57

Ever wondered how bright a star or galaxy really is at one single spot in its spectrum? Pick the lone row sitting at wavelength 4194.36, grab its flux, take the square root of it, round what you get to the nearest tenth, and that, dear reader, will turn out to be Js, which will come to 5.4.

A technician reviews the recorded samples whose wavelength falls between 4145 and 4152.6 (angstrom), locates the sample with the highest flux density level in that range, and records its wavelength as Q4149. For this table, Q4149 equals 4149.21 angstrom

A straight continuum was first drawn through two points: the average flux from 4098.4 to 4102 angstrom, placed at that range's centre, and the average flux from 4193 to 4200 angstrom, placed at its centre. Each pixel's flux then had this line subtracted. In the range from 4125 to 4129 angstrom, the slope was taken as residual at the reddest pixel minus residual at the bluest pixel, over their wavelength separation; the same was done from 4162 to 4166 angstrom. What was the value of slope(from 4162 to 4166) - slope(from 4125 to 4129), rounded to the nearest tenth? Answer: -3.4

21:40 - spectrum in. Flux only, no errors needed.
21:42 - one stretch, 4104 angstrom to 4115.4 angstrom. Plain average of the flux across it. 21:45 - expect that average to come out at 20.4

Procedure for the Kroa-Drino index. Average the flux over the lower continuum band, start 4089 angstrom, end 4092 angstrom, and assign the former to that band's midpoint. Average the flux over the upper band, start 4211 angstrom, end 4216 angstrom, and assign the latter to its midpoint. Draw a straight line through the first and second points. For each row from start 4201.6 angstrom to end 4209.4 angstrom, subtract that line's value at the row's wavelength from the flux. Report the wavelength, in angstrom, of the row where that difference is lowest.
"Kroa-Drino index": 4204.03 angstrom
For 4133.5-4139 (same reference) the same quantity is 4135.86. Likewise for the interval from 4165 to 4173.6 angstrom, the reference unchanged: 4165.48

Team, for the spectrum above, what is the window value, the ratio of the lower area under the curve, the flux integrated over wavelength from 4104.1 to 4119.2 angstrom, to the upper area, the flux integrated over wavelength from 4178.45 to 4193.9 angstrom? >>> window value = 0.80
